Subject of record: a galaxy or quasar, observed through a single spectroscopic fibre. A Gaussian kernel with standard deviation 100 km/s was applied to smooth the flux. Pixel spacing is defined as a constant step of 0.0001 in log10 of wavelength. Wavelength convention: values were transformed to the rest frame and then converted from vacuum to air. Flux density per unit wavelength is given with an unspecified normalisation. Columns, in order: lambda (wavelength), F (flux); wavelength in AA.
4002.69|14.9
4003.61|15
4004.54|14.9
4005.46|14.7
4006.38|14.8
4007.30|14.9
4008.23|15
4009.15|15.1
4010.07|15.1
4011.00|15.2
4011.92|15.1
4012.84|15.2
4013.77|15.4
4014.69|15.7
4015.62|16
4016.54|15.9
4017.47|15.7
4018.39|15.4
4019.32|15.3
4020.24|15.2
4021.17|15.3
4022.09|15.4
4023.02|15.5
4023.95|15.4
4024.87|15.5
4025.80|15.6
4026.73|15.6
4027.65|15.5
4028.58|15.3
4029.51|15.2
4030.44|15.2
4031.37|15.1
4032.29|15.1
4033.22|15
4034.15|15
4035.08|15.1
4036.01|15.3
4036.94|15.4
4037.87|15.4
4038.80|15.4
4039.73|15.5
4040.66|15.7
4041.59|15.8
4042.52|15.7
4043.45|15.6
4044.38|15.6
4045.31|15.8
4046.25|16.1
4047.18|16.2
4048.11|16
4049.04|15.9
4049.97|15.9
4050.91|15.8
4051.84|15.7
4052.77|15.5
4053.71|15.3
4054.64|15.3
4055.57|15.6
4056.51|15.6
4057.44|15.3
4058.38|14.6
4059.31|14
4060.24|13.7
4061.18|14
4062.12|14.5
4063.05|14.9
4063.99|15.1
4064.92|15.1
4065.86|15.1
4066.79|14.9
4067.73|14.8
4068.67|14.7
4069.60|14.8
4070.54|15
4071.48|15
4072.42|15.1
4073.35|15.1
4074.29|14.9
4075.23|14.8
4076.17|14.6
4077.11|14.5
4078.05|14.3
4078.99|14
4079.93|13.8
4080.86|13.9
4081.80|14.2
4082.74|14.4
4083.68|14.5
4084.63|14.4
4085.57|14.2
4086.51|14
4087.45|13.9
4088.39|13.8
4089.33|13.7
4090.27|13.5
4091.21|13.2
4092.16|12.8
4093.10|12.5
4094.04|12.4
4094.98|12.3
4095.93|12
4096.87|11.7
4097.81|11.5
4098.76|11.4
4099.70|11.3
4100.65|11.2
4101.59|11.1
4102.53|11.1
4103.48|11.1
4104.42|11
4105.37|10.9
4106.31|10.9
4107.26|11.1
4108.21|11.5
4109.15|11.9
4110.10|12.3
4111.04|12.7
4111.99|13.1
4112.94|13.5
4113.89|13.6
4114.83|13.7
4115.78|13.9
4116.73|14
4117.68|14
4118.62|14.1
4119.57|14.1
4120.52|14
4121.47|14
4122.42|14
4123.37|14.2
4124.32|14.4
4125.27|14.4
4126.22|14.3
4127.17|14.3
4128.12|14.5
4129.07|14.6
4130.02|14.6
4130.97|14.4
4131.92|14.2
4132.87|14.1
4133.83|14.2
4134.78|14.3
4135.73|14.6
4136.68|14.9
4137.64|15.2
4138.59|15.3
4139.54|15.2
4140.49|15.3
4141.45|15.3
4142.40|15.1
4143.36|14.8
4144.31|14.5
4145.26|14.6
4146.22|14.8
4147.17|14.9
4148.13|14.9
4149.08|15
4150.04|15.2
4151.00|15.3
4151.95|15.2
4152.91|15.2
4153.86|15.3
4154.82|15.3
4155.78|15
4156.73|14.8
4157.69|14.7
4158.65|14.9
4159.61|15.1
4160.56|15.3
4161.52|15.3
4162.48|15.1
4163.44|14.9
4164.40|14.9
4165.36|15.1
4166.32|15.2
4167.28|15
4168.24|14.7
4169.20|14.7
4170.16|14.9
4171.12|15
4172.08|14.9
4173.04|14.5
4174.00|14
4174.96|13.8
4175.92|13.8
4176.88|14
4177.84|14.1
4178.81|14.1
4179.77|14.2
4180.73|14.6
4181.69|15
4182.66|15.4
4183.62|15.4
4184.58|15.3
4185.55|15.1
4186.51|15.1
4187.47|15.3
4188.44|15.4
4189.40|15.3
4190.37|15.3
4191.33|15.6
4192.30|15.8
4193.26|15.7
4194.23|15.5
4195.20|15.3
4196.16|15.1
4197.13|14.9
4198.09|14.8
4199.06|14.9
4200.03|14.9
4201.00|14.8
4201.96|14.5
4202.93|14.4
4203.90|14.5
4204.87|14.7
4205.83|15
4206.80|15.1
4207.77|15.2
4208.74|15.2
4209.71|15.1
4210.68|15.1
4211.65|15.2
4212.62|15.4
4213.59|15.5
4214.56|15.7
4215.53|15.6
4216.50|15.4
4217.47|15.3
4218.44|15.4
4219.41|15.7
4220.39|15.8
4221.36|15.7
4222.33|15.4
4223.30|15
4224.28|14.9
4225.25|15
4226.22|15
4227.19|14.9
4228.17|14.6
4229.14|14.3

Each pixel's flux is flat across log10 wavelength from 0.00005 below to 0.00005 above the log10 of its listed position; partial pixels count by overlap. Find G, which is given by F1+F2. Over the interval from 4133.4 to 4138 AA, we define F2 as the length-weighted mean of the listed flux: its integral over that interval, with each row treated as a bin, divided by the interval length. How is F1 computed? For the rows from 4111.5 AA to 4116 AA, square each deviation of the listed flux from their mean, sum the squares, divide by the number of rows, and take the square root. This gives 14.9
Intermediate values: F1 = 0.27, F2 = 14.6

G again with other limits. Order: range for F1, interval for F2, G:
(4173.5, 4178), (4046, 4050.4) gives 16.2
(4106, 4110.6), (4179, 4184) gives 15.4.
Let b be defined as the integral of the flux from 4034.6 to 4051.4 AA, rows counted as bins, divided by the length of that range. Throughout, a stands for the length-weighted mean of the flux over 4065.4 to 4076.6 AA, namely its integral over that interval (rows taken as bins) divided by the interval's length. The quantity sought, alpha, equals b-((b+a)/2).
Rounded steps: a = 14.9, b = 15.7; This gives 0.4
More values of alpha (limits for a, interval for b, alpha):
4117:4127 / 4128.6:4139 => 0.2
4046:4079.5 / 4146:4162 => 0.0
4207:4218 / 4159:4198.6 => -0.2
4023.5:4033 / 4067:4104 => -0.9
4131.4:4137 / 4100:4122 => -0.9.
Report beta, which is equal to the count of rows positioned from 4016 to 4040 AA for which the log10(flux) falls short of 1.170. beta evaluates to 0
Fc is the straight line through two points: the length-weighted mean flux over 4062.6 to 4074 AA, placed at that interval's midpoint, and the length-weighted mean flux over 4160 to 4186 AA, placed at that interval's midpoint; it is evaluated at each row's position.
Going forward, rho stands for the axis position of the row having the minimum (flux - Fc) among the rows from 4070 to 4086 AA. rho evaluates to 4079.93 AA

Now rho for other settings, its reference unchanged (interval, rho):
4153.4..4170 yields 4157.69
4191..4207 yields 4202.93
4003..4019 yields 4005.46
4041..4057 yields 4053.71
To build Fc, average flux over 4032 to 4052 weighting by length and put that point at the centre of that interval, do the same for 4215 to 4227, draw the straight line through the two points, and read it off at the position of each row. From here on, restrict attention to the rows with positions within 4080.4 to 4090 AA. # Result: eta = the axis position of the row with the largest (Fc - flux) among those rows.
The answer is 4089.33 AA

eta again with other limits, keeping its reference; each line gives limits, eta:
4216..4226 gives 4224.28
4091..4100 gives 4099.70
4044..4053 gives 4052.77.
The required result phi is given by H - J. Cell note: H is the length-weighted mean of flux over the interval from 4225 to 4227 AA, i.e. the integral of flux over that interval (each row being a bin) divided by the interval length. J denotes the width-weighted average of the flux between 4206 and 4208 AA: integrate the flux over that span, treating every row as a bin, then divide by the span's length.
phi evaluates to -0.1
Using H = 15.0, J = 15.1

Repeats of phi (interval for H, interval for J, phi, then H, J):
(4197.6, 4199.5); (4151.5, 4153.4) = -0.3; 14.9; 15.2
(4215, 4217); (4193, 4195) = 0.0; 15.5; 15.5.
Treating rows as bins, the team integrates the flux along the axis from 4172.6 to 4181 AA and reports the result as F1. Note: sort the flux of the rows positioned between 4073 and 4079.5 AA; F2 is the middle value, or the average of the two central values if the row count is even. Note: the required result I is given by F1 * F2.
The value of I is 1731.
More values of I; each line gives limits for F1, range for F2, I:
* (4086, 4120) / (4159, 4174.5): 6367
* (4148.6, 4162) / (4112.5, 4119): 2816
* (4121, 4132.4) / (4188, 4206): 2450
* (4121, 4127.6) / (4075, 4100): 1296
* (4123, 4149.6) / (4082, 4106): 4841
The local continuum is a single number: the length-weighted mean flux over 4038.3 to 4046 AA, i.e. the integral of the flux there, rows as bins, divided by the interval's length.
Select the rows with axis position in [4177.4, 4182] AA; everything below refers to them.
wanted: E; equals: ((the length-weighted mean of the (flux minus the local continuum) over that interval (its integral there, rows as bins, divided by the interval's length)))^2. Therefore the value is 1.6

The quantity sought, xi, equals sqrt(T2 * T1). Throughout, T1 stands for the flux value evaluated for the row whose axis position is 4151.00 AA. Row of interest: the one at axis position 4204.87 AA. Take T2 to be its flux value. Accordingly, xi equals 15.0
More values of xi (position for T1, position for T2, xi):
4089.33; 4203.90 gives 14.1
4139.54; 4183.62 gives 15.3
